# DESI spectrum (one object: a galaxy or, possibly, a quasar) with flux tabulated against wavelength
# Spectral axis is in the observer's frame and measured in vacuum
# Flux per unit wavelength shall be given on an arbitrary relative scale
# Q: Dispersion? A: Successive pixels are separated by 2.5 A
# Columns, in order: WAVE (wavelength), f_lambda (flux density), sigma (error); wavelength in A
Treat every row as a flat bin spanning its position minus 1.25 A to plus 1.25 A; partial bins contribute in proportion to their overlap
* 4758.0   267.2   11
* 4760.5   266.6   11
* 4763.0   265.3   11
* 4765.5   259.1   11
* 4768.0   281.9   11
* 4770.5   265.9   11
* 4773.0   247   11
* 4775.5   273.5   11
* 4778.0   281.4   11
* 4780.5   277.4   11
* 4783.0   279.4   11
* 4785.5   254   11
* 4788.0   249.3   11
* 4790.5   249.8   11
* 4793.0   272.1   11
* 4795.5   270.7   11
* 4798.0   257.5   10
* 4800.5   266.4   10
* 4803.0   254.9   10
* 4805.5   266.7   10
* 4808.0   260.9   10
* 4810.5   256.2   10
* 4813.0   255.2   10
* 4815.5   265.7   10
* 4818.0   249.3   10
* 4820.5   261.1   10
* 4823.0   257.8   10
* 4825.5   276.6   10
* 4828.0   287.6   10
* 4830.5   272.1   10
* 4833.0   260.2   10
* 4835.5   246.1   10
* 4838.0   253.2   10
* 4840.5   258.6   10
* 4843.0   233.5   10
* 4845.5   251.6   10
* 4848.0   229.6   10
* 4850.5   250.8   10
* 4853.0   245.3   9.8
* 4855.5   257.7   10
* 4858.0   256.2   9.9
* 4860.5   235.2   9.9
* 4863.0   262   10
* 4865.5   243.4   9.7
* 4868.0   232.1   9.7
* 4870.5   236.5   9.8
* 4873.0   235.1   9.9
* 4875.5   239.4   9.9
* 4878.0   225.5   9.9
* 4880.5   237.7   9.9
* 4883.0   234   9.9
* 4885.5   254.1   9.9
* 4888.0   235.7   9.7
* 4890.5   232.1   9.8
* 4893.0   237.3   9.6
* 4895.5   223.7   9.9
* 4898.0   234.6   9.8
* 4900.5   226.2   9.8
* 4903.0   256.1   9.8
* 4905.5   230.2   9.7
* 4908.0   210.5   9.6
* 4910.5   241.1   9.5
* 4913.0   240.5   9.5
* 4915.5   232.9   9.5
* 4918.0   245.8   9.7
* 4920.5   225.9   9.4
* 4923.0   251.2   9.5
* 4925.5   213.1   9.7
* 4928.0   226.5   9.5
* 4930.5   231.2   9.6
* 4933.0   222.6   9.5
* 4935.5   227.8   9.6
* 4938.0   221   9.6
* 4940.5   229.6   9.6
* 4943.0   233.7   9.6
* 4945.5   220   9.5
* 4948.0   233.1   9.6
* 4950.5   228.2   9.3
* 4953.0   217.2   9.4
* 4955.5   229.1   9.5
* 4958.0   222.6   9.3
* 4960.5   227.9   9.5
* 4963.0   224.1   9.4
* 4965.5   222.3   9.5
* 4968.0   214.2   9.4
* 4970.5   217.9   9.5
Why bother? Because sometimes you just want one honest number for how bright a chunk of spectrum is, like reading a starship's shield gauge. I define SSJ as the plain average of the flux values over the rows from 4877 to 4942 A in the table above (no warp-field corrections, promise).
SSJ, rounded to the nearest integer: 233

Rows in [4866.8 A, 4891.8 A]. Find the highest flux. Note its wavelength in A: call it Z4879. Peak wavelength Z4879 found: 4885.5 A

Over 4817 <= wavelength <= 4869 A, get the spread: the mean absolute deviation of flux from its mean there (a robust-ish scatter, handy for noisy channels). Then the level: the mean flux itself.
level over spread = 23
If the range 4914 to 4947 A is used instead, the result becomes 31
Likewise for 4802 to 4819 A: 50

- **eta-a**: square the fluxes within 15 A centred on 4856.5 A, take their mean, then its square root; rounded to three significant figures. 251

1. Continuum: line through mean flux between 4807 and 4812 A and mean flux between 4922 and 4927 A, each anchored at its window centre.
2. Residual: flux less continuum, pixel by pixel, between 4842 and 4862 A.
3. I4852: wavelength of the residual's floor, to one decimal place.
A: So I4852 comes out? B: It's 4848.0 A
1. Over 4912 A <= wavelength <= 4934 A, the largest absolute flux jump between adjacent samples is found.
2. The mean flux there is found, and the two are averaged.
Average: 135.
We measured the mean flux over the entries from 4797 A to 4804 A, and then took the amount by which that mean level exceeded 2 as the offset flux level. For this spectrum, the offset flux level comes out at 258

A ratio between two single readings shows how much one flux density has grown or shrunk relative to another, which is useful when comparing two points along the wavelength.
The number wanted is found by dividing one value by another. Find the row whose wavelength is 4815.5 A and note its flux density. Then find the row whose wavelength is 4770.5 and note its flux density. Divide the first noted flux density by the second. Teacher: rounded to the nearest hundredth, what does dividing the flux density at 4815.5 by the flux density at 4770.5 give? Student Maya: 1.00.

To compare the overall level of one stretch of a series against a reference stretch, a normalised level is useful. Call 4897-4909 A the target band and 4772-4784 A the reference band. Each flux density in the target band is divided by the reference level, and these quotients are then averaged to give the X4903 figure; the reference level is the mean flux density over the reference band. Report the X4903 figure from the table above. 0.85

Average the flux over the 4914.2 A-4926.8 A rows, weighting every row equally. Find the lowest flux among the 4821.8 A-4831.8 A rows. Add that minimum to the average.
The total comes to 492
